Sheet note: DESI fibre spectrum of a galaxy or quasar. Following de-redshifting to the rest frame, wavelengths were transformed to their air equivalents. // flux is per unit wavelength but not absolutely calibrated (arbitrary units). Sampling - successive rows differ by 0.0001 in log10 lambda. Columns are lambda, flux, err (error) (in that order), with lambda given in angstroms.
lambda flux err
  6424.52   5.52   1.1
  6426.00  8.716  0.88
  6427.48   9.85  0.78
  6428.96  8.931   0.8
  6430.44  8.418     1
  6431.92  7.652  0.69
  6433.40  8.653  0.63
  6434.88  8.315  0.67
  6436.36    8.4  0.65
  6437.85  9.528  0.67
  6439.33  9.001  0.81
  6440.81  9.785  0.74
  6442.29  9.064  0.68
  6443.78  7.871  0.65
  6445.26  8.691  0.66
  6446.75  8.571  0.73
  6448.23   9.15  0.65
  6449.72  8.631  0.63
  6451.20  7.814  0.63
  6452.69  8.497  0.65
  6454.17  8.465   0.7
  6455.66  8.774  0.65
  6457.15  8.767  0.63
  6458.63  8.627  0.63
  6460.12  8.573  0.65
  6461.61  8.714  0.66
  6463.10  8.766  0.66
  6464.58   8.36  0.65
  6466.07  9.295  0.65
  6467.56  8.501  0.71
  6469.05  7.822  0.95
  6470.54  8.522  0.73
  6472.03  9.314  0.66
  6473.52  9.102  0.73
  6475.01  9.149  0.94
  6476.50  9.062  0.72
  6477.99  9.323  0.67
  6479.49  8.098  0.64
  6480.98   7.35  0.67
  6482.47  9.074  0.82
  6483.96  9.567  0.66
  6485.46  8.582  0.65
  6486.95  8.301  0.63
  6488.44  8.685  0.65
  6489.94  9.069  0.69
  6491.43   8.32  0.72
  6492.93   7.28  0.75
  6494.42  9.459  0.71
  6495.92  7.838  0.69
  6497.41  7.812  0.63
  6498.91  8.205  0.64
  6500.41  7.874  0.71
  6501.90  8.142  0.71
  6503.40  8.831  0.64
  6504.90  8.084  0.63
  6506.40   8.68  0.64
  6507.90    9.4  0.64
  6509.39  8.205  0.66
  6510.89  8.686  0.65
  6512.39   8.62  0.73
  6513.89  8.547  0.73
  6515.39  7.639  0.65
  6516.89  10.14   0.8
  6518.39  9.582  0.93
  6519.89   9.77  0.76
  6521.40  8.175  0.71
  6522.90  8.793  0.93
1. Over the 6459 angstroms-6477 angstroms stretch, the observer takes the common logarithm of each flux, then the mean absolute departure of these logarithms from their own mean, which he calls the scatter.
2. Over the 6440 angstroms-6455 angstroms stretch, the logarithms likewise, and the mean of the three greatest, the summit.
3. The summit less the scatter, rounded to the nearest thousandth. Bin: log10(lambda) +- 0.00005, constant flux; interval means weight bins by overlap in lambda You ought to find 0.952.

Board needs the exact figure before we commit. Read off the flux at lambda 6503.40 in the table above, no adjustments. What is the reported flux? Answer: 8.831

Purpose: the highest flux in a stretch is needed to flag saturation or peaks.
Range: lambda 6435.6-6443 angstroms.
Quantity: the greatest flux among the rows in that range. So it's 9.785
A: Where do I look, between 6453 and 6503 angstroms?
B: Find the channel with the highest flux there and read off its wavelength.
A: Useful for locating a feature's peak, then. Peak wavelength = 6483.96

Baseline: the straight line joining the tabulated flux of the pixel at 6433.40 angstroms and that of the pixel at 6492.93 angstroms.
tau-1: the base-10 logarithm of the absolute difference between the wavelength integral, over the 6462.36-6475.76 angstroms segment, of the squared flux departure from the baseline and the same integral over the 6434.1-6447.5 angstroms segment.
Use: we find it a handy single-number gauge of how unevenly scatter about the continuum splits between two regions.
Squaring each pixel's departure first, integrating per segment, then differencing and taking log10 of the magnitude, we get 1.0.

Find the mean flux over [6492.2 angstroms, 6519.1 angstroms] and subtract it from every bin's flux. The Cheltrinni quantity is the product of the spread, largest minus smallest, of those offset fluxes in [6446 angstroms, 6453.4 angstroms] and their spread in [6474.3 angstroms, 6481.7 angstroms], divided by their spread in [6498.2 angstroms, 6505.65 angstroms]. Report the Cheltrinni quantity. 2.8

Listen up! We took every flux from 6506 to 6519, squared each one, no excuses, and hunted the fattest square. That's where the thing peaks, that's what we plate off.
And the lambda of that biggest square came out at 6516.89 angstroms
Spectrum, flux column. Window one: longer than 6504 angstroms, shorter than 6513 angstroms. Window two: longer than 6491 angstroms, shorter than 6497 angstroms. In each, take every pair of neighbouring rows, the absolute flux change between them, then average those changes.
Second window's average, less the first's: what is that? 1.0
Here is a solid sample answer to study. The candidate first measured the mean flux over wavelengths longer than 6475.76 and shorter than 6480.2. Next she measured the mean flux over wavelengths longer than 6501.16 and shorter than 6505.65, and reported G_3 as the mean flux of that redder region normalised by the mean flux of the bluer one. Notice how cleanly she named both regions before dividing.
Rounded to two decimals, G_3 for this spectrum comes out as 0.95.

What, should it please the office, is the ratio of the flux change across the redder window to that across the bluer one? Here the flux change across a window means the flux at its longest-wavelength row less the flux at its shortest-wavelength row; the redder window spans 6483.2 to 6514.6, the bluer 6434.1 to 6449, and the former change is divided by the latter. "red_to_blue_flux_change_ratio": -1.2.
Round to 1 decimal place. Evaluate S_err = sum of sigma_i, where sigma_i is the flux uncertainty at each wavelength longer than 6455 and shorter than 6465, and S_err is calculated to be 4.5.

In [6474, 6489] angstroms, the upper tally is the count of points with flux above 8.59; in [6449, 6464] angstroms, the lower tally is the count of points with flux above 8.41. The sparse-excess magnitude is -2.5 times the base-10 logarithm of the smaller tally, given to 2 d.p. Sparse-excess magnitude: -1.95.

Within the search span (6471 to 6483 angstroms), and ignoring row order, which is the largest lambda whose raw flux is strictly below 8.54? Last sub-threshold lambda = 6480.98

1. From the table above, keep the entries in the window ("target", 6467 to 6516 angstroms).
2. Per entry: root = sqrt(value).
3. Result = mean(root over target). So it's 2.917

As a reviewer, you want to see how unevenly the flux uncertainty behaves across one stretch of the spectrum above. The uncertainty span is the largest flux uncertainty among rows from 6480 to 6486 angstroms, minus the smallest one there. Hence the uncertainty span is 0.17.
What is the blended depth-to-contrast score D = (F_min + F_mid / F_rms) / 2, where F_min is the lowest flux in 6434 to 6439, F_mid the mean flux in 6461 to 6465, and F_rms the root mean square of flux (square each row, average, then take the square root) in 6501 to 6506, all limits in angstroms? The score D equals 4.7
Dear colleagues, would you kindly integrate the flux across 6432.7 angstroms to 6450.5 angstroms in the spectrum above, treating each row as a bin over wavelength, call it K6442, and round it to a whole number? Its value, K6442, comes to 157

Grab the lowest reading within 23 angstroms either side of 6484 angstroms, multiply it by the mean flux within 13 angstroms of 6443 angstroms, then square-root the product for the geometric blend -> 7.92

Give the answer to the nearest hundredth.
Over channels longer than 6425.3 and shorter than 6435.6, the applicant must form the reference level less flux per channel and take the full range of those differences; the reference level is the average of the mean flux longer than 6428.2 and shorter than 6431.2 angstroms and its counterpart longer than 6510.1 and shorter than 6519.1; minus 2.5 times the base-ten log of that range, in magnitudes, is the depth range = -0.86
